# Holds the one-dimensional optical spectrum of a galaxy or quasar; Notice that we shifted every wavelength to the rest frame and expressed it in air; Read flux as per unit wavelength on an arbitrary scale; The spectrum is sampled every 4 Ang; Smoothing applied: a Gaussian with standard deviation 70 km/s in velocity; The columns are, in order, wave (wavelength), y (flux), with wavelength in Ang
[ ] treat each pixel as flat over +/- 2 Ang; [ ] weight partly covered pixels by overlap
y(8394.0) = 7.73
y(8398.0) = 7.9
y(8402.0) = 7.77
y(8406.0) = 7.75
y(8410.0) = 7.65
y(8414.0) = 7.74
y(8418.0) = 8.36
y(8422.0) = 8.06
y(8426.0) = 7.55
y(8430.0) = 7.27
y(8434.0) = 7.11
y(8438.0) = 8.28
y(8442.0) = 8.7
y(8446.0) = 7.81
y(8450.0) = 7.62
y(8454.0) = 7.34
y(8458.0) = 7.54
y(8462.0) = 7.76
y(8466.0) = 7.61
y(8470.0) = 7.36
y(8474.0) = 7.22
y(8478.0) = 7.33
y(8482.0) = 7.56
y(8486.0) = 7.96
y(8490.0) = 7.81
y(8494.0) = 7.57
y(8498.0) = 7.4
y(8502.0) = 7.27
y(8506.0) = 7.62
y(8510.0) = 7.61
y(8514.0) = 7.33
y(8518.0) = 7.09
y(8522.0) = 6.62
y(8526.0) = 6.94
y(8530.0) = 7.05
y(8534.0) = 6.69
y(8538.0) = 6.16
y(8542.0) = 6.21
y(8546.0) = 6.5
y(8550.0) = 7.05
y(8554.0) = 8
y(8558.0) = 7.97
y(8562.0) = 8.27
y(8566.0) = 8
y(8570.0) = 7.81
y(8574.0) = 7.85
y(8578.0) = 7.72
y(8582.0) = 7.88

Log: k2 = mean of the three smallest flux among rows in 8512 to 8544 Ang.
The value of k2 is 6.33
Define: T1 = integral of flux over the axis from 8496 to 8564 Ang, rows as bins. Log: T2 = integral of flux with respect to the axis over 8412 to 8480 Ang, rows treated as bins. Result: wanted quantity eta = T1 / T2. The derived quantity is 0.9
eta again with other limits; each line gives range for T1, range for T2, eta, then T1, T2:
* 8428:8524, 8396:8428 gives 2.9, 723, 251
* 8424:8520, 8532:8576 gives 2.3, 727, 322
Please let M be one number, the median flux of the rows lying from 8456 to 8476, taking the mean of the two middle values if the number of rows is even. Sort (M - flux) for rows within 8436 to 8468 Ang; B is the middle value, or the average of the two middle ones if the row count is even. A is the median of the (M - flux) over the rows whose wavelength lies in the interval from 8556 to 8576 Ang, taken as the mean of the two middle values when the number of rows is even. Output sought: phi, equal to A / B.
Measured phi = 3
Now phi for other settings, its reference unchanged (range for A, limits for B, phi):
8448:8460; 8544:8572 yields 0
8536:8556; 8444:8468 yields -14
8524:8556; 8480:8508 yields -24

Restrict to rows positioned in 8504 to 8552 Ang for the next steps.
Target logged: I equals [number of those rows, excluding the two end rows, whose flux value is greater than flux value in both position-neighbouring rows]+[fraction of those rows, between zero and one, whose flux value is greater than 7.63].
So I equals 1.0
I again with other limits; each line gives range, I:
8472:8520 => 2.2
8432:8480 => 2.3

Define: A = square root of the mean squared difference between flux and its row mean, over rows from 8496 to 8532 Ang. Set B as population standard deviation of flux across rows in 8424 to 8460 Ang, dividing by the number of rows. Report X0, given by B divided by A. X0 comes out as 1.6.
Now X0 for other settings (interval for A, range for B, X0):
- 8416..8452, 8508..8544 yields 0.9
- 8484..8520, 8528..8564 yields 2.9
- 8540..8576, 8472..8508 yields 0.3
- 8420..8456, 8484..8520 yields 0.5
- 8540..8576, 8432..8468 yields 0.6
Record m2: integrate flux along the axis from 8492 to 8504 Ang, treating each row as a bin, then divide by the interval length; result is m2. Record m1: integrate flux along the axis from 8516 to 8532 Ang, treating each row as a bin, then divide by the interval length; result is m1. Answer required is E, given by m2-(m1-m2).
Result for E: 7.9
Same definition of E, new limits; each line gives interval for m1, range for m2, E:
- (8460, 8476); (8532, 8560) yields 6.4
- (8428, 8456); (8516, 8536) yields 6.0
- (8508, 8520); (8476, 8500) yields 7.9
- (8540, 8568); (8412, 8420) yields 8.7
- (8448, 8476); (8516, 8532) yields 6.4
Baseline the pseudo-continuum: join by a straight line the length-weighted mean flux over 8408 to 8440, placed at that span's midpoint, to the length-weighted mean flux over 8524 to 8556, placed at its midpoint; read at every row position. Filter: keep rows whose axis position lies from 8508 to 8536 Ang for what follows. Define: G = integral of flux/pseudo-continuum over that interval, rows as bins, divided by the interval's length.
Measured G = 1.01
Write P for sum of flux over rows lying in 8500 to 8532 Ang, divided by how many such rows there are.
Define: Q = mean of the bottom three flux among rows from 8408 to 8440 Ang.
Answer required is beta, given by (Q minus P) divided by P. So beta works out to 0.017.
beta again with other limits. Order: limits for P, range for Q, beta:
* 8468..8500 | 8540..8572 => -0.125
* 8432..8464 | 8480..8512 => -0.046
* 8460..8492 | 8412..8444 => -0.035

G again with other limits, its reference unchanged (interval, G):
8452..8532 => 1.03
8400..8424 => 1.01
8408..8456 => 1.01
